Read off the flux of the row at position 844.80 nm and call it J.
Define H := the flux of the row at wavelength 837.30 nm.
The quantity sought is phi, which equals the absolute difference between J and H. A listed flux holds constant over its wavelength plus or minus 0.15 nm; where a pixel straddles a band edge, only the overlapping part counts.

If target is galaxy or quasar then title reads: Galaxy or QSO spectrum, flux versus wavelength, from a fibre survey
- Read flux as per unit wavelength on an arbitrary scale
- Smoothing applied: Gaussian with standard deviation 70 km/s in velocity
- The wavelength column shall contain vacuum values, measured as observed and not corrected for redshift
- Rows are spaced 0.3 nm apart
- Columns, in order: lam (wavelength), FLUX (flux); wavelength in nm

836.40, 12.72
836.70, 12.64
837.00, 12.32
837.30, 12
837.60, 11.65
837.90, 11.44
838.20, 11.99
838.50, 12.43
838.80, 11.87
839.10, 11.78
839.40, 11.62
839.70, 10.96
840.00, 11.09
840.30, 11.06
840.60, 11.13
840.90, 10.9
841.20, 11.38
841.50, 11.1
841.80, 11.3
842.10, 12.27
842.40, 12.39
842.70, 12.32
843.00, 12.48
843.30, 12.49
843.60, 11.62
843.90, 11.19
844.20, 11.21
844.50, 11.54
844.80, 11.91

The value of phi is 0.09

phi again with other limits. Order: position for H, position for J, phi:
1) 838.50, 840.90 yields 1.53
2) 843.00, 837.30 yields 0.48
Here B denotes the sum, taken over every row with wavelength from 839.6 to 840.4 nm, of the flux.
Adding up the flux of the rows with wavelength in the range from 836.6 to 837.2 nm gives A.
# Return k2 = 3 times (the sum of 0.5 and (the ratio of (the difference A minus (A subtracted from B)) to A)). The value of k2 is 3.5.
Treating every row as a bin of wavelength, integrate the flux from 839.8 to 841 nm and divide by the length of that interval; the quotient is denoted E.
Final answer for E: 11.0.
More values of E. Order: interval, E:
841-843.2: 11.9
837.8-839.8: 11.8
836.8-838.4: 11.9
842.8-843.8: 12.2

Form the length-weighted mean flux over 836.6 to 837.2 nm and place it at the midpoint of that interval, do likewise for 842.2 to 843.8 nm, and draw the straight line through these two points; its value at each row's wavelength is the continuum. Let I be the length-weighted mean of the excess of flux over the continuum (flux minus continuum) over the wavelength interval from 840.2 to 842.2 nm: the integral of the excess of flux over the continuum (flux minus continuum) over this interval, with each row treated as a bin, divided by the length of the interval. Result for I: -1.00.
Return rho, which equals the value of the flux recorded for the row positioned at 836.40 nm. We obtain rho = 12.72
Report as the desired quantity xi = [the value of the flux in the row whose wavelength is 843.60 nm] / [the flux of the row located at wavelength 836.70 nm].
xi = 0.92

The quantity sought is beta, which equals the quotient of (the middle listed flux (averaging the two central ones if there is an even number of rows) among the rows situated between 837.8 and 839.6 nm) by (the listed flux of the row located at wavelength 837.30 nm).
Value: 0.99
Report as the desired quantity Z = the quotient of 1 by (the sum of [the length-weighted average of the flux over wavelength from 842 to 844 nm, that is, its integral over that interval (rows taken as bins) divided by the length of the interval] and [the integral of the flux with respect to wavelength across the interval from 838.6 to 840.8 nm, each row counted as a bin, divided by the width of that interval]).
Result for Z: 0.0426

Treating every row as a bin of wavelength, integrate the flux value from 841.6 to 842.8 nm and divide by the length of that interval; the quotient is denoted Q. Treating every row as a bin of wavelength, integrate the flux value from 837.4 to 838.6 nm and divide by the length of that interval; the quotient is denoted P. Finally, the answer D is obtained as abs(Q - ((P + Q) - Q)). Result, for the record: 0.2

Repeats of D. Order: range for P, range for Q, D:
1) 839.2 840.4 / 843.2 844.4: 0.4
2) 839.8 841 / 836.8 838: 0.9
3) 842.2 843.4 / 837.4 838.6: 0.6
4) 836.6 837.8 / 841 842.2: 0.6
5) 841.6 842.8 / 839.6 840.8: 1.0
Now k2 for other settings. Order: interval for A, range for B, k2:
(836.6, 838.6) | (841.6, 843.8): 4.5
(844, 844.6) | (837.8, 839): 1.2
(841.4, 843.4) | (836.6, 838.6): 4.5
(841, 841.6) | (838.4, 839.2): 2.7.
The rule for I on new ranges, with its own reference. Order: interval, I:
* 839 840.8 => -1.08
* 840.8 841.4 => -1.13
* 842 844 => -0.10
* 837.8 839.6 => -0.53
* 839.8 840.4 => -1.26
